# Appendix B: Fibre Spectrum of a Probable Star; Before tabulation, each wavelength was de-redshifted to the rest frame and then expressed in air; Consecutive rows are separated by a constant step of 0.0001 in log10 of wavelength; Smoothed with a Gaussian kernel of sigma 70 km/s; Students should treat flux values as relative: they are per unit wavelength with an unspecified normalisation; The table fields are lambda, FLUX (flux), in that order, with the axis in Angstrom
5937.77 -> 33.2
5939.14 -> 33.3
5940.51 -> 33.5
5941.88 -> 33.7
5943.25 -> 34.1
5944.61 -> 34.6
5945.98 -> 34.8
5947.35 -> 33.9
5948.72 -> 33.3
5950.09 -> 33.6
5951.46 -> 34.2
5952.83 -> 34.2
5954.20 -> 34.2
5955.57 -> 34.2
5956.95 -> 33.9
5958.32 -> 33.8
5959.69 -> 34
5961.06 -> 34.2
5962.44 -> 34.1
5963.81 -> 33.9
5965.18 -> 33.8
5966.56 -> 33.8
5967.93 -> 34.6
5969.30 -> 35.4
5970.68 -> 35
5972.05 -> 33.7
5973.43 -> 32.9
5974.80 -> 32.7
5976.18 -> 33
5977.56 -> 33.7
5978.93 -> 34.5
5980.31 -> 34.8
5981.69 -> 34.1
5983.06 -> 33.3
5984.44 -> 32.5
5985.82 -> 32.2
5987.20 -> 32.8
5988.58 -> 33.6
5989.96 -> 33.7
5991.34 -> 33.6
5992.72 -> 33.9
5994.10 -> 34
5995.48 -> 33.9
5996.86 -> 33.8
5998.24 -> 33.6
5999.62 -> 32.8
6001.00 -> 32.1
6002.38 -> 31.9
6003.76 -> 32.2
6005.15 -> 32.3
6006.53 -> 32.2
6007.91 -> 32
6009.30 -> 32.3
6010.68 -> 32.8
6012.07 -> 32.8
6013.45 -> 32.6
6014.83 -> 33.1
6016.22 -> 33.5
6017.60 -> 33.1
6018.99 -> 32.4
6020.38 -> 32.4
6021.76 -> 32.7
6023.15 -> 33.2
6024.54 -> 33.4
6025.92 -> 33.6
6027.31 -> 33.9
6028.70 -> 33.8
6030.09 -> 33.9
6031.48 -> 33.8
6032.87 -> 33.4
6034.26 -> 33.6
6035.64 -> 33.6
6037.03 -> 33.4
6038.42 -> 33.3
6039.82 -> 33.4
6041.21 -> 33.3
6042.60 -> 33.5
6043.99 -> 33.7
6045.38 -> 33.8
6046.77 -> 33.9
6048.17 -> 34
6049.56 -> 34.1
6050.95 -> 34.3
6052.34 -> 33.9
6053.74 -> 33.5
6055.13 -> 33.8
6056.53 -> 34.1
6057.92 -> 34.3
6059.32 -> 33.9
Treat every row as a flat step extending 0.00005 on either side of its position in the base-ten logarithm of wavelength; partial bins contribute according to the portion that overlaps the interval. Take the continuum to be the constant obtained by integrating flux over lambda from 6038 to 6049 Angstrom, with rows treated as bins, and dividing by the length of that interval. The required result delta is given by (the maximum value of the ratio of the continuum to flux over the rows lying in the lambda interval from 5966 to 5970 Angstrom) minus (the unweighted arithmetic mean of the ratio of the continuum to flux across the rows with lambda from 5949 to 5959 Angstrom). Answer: 0.006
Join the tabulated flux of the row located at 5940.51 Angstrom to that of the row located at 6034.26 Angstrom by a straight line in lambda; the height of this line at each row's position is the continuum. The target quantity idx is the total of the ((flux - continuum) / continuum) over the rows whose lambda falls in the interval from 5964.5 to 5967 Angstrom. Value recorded 0.016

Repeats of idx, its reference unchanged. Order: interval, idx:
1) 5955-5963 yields 0.092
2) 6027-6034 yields 0.024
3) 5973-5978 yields -0.055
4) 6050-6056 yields 0.030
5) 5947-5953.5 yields 0.049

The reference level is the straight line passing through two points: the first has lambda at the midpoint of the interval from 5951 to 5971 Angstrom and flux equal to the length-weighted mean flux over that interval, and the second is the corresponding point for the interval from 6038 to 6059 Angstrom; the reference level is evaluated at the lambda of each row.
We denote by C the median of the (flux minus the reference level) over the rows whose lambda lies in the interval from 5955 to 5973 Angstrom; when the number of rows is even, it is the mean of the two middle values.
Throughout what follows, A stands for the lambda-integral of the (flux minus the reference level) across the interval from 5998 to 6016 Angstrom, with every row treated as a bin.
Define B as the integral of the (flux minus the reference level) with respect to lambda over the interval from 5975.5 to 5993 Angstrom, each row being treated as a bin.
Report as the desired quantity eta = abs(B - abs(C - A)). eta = 36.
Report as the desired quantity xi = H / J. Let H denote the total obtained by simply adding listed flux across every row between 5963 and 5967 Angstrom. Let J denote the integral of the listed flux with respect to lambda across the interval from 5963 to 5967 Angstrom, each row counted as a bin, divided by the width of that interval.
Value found 3.0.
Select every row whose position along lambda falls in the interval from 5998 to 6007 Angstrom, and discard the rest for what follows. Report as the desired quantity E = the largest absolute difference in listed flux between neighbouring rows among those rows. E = 0.80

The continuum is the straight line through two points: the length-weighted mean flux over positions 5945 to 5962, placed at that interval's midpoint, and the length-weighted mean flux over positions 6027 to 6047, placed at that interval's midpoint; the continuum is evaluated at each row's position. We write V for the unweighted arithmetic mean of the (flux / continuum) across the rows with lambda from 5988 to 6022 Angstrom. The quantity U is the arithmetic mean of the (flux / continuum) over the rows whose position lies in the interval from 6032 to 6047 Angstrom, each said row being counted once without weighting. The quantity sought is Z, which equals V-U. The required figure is -0.023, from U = 0.998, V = 0.975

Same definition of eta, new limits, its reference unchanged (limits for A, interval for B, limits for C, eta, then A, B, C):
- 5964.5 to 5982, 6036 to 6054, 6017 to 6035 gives 4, -2.5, -2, -0.462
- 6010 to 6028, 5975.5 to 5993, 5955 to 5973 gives 26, -16.0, -10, -0.206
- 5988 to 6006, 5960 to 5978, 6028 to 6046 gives 20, -15.4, -4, -0.256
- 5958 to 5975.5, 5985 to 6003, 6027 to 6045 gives 18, -3.1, -15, -0.256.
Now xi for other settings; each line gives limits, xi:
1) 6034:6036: 2.0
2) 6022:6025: 2.0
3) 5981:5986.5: 4.0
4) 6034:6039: 4.0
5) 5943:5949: 5.0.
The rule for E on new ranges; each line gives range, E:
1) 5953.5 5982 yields 1.30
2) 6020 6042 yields 0.50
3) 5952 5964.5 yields 0.30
